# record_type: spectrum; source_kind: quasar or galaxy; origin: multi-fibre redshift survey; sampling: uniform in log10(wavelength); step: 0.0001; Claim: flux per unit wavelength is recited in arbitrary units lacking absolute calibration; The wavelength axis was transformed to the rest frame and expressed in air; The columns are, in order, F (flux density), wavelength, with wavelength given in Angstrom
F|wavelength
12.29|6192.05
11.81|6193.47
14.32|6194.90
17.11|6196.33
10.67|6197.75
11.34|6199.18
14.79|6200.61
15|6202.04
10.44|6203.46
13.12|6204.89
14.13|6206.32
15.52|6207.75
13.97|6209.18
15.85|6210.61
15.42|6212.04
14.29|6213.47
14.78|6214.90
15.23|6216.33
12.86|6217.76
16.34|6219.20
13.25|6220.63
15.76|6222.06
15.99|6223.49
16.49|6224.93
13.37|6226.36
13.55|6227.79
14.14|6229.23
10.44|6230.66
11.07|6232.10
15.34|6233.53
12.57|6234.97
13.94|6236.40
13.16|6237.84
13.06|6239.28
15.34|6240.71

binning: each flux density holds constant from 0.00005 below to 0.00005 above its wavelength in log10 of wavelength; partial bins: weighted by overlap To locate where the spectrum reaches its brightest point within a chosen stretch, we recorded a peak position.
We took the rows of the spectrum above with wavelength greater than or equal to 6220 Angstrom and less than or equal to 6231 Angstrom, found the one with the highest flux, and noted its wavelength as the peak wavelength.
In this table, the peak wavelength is 6224.93 Angstrom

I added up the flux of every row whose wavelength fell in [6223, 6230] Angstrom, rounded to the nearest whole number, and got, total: 74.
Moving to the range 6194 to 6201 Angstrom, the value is 68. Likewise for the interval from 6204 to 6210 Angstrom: 57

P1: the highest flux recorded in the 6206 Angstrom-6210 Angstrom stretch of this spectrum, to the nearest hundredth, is 15.52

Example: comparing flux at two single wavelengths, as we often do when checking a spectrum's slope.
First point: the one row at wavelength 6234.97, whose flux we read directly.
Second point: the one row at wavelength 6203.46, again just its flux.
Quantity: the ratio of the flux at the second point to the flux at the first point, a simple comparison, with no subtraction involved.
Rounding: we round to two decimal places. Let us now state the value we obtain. 0.83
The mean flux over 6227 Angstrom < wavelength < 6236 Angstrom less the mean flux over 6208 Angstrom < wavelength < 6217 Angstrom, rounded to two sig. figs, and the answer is -2.1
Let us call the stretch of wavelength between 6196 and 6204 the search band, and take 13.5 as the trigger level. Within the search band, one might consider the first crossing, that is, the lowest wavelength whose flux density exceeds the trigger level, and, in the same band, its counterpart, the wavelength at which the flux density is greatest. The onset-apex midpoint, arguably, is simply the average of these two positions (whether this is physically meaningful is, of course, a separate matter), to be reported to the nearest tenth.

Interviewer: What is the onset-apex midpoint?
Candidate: 6196.3 Angstrom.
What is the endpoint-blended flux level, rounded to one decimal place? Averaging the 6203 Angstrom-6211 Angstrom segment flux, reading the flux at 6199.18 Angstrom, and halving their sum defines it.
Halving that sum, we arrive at 12.6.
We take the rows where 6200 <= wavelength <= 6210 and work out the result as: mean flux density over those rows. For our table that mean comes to 13.9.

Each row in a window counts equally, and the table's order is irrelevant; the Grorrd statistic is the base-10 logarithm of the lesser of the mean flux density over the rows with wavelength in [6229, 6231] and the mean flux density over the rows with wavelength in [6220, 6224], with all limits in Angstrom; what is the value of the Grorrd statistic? 1.09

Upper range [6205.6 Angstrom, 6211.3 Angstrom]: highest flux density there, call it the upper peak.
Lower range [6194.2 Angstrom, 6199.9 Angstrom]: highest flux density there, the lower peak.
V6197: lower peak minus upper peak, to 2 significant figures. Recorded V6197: 1.3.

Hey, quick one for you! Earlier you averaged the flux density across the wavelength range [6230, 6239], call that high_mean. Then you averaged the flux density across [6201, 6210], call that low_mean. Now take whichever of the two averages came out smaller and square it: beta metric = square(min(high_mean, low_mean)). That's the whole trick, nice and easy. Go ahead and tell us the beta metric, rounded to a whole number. 163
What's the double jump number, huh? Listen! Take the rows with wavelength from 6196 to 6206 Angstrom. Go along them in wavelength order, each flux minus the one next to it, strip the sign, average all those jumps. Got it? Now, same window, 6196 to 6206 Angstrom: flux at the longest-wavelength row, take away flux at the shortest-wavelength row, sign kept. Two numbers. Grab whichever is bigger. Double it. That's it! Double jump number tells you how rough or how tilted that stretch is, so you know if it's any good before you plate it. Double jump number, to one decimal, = 6.0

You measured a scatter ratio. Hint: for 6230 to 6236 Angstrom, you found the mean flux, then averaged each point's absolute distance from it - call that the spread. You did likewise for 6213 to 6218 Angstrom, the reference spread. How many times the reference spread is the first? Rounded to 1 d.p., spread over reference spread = 2.2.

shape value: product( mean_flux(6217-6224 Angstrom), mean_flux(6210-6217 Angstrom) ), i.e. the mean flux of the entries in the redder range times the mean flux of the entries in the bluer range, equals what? 224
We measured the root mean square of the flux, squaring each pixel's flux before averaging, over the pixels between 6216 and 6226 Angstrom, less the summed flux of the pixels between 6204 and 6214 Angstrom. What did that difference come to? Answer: -87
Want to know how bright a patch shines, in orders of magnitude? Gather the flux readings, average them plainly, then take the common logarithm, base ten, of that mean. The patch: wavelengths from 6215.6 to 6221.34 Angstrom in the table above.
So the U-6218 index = 1.16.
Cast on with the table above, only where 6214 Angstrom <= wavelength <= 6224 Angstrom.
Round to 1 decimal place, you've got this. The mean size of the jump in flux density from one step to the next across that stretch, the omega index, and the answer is 2.0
